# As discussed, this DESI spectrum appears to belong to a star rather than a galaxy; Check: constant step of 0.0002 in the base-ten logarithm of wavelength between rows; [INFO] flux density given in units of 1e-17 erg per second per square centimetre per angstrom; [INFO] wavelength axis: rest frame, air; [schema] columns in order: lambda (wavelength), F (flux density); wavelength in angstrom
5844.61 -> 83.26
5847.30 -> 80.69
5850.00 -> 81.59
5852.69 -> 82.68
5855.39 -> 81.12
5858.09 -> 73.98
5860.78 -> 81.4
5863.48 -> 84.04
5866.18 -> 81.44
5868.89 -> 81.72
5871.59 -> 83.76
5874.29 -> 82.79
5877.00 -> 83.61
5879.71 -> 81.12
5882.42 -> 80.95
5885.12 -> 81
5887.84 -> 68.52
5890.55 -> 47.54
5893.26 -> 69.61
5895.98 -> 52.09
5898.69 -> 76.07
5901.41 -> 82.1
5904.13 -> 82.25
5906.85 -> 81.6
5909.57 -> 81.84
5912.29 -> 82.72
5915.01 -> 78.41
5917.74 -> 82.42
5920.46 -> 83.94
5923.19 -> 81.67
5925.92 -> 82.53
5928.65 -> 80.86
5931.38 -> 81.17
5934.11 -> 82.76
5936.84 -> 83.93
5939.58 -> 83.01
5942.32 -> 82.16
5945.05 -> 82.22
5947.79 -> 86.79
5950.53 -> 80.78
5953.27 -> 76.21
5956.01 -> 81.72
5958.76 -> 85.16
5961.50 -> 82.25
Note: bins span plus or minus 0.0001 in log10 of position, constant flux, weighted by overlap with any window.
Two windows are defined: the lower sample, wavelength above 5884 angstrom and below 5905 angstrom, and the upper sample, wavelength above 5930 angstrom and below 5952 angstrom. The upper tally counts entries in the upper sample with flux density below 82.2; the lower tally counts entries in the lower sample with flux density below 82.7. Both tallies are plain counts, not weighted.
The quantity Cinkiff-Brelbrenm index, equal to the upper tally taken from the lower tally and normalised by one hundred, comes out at 0.050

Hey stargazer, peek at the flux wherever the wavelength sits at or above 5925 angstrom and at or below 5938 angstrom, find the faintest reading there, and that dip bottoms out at 80.86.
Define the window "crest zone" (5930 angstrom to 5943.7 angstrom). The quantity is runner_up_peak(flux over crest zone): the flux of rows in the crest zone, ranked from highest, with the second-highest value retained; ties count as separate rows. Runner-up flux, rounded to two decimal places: 83.01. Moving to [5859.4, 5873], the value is 83.76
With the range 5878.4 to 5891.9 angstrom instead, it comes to 81.00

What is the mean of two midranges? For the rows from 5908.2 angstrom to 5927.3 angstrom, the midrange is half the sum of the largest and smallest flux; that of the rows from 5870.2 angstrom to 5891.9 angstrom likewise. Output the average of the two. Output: 73.4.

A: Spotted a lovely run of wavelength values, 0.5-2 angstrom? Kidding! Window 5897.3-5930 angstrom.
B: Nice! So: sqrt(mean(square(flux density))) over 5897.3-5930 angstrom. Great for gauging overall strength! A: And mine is 81.4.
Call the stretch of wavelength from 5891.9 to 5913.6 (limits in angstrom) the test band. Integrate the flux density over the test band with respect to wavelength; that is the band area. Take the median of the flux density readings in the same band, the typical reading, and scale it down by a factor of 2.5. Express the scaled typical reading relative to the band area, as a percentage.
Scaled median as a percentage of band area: 2.0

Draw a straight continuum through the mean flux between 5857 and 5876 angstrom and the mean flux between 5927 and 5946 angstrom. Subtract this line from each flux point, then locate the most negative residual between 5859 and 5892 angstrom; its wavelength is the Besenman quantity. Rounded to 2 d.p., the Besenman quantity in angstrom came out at 5890.55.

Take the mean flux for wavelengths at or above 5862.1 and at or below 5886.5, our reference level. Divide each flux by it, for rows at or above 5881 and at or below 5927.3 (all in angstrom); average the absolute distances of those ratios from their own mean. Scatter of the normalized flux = 0.096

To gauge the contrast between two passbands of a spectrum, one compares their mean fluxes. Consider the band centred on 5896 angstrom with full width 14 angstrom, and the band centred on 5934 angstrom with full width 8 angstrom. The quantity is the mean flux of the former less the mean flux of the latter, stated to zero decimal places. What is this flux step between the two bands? -17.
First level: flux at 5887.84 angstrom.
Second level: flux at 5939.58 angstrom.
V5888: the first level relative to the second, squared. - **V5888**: 0.68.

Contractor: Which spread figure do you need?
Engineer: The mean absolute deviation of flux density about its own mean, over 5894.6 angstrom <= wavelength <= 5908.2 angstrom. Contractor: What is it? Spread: 9.1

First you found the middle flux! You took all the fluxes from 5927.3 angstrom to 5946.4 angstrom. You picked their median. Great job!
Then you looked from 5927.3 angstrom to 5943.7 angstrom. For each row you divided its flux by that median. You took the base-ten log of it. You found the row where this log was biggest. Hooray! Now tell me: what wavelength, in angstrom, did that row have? 5936.84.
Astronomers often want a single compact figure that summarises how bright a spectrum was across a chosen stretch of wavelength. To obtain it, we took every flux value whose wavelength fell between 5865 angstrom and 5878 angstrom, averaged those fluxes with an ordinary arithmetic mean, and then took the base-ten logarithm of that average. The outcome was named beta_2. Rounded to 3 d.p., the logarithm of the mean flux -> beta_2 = 1.917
